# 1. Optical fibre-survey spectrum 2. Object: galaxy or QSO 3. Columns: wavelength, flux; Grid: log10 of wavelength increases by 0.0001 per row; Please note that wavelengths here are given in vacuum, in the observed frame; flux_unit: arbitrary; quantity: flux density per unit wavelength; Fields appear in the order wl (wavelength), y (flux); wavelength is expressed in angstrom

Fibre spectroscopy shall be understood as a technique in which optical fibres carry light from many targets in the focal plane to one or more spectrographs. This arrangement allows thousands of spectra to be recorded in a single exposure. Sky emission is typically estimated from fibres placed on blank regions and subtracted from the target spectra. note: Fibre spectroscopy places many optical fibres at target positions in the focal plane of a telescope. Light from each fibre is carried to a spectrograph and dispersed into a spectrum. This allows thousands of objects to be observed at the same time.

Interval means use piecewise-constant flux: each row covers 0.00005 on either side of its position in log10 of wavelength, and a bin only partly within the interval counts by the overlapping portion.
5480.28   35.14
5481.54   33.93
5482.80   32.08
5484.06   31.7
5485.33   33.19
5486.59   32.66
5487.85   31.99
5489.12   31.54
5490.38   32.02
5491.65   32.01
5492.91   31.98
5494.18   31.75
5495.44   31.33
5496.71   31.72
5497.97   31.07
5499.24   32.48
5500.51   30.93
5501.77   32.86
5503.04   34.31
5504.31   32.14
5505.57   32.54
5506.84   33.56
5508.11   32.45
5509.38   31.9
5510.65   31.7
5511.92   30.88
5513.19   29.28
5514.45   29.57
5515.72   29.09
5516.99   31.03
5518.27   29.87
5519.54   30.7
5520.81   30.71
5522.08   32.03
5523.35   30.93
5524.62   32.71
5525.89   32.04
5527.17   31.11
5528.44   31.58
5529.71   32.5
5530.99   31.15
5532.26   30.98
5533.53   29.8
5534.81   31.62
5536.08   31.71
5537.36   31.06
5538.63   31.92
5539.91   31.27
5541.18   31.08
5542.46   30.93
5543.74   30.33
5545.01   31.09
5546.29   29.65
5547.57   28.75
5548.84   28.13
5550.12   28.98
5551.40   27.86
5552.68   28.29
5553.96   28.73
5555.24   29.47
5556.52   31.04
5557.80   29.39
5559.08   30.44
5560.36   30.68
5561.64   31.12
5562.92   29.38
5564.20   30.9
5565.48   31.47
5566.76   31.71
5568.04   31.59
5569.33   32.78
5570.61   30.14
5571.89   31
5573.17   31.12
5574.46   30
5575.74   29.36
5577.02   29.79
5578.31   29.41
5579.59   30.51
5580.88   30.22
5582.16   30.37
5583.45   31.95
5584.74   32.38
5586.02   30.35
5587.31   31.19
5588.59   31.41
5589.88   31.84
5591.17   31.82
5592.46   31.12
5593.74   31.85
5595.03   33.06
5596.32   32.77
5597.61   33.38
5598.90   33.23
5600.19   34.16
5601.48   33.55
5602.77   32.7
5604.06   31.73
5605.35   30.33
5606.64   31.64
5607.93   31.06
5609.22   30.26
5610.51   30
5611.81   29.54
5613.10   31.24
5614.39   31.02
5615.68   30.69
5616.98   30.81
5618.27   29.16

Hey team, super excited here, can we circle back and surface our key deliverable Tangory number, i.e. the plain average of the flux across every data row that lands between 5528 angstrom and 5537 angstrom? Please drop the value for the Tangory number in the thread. 31.3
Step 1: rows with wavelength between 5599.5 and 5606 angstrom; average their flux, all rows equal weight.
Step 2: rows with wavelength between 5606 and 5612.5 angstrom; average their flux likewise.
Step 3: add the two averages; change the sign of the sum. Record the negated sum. -63.0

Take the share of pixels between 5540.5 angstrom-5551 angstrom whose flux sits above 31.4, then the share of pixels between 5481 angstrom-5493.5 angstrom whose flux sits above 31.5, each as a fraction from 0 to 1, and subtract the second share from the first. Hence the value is -1.0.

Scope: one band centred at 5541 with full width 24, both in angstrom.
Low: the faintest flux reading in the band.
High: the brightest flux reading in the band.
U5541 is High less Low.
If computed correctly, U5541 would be 4.6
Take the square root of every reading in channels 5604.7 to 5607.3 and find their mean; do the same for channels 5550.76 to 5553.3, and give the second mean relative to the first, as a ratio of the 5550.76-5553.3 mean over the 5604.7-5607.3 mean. 0.95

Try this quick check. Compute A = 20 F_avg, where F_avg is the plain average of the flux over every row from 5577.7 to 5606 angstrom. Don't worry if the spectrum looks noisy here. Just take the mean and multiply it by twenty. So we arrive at 636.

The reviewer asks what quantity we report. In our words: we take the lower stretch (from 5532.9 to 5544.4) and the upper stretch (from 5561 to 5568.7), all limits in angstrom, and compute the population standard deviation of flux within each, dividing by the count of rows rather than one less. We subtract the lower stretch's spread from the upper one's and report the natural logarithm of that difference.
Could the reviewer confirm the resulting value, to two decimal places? -1.90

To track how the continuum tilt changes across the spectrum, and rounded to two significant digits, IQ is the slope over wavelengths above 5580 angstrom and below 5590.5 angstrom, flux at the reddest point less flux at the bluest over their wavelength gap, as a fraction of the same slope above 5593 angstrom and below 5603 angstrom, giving 1.9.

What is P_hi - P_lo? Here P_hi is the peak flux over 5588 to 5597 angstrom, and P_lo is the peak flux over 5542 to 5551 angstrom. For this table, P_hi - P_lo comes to 2.0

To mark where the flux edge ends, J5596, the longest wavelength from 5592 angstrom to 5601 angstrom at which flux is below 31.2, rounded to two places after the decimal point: 5592.46 angstrom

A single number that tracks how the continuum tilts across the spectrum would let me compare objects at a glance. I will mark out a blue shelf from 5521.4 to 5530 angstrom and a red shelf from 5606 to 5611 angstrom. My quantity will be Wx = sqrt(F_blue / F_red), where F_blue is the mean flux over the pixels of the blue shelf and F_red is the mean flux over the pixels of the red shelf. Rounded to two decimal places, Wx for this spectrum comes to 1.02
